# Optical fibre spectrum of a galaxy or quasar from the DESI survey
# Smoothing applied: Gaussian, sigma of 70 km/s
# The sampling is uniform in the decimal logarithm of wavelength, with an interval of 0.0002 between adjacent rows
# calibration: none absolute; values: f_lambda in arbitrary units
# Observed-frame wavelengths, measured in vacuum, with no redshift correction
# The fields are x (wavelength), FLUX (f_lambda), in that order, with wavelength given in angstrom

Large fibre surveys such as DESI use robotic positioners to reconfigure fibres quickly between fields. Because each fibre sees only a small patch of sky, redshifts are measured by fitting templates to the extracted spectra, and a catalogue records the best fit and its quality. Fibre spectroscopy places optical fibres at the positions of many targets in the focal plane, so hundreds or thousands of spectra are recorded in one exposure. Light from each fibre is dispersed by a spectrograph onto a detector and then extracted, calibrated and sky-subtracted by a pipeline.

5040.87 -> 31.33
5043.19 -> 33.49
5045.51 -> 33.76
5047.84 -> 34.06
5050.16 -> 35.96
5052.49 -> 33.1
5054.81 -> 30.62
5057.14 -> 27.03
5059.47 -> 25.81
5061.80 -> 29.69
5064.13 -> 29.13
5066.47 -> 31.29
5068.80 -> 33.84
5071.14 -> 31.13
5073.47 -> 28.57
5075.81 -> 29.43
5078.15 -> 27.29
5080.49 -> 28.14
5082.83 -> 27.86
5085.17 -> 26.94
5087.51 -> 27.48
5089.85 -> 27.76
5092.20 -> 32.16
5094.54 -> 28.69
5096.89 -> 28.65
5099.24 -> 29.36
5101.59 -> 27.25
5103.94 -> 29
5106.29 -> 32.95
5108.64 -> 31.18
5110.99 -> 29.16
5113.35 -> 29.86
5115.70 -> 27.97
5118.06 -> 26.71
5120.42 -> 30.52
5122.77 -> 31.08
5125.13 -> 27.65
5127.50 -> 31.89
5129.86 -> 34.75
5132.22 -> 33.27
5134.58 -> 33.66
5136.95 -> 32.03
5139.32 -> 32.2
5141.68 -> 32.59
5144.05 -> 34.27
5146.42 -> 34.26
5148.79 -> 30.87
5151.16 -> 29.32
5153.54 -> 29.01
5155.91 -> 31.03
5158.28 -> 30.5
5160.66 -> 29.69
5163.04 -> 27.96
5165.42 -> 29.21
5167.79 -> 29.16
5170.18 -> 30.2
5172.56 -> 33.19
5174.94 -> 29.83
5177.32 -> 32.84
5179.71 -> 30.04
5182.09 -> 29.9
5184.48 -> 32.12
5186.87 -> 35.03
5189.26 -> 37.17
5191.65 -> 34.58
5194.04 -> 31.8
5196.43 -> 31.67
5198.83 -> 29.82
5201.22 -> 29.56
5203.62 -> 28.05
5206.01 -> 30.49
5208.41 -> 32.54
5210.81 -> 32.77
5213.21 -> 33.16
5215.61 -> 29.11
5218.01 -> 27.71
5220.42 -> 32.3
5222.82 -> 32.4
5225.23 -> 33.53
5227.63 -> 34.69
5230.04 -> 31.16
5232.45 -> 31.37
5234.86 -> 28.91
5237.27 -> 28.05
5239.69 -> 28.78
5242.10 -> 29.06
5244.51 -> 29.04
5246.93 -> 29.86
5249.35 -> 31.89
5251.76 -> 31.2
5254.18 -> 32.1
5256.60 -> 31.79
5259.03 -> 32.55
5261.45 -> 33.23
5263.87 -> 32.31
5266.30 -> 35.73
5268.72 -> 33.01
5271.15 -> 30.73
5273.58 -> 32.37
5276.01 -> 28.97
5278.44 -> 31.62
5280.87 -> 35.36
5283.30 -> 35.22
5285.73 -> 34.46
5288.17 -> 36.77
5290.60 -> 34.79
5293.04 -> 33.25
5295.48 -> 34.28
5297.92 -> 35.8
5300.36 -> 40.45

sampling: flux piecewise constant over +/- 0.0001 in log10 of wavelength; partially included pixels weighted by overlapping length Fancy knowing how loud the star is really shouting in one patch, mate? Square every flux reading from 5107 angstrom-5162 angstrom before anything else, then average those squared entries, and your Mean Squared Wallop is 967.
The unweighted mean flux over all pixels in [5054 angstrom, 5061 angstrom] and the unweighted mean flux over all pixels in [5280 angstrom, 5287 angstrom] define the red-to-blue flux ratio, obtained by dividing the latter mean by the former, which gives 1.26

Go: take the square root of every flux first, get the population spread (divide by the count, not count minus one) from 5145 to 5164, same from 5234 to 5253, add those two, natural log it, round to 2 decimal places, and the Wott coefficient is -1.31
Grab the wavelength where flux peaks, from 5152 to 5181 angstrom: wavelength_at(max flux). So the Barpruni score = 5172.56 angstrom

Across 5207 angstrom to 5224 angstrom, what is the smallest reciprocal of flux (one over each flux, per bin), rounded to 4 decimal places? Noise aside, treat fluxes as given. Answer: 0.0302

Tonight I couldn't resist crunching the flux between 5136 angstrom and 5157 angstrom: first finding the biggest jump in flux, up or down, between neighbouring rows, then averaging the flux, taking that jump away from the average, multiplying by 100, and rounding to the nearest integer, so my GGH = 2834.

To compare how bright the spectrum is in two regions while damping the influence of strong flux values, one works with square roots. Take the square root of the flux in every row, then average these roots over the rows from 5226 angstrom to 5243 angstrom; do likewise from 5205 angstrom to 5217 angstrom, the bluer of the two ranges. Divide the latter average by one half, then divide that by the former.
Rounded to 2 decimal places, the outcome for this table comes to 2.04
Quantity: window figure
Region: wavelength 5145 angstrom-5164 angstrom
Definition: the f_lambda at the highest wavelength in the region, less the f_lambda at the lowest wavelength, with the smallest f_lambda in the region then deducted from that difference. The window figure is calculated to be -34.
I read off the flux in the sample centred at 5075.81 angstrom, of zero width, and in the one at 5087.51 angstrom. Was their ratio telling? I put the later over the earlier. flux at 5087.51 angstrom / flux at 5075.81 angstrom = 0.93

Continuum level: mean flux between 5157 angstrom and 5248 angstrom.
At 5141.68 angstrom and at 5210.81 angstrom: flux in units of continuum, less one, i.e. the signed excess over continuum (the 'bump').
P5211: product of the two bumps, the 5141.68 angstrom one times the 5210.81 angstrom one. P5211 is 0.003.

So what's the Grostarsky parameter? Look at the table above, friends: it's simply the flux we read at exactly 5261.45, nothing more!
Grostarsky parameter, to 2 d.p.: 33.23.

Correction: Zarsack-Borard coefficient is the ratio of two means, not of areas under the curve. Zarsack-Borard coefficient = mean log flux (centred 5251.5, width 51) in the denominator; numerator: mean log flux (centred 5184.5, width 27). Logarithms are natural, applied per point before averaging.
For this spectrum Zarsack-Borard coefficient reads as 1.01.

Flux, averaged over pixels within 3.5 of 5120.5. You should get 29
